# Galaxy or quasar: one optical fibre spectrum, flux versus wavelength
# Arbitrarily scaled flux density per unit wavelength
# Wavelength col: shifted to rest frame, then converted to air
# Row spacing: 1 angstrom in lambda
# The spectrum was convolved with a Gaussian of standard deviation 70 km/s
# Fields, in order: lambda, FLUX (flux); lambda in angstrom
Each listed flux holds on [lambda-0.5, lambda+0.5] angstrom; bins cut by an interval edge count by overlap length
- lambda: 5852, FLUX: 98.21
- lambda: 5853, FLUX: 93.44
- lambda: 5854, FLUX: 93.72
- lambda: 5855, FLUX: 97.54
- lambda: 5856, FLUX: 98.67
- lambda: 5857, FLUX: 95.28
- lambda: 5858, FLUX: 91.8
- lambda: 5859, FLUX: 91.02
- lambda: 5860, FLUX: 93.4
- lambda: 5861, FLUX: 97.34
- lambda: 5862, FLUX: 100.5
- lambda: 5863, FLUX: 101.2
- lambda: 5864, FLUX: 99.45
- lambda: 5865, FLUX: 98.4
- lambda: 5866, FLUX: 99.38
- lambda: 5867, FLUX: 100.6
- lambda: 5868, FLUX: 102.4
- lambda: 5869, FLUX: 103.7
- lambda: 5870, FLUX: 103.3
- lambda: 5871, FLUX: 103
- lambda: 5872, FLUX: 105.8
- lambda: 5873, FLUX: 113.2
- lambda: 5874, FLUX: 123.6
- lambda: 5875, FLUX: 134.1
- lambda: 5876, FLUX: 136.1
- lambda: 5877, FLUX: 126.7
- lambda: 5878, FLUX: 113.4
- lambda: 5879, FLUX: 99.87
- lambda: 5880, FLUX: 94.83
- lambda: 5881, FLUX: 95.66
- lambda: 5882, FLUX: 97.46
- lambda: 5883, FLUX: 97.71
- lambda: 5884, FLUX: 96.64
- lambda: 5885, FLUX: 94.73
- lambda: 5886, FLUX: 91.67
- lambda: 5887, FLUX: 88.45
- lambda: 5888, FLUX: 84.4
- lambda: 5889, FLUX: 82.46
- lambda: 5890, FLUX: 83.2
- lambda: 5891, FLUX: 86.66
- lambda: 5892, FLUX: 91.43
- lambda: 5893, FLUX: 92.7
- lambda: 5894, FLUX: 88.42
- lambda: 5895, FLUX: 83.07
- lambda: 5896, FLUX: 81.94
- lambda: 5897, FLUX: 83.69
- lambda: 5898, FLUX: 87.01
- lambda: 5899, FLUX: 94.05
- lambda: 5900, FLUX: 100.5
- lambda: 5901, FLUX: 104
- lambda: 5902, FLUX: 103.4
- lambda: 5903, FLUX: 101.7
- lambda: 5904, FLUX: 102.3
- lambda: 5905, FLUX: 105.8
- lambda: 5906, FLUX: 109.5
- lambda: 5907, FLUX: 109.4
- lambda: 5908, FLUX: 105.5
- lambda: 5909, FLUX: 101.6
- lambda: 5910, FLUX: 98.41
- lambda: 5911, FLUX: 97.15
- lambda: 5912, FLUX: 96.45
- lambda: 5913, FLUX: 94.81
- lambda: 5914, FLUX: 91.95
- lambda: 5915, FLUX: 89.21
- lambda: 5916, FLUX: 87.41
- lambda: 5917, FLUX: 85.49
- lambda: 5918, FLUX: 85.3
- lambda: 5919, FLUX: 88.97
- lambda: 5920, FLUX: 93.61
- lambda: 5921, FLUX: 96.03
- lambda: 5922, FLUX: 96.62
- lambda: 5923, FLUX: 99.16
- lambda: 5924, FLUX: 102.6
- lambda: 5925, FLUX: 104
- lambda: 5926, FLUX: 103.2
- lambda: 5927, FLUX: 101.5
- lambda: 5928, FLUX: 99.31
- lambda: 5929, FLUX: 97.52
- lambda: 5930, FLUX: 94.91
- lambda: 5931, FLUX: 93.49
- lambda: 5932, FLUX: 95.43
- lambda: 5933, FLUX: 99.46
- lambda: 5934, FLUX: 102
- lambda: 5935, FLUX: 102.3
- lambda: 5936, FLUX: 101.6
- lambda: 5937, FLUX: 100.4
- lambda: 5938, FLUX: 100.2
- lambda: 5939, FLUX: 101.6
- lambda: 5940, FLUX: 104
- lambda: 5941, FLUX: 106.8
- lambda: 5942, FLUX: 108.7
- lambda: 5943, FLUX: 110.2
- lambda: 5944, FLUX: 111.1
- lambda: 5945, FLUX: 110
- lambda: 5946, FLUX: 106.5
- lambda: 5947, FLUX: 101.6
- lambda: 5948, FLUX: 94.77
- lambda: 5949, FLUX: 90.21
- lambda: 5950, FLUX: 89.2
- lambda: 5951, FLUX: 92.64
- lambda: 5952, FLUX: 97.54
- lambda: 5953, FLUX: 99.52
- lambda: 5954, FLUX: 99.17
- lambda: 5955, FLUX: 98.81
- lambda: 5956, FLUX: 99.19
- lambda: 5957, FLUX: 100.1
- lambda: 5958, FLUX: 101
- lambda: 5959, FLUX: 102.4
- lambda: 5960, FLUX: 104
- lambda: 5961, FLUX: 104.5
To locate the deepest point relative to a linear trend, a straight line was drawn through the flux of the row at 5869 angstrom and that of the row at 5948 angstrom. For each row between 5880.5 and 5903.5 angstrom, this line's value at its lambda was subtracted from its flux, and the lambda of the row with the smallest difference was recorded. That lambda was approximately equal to 5889 angstrom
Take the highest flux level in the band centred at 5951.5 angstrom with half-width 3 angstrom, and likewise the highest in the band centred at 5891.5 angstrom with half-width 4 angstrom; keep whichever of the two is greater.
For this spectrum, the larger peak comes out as 100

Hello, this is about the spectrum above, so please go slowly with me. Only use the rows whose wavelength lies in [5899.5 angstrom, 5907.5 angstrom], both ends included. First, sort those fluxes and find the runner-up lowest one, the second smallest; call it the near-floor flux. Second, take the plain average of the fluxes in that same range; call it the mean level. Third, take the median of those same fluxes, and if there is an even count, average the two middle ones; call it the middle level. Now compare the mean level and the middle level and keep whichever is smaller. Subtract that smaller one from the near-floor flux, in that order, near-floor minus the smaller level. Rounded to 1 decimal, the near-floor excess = -2.0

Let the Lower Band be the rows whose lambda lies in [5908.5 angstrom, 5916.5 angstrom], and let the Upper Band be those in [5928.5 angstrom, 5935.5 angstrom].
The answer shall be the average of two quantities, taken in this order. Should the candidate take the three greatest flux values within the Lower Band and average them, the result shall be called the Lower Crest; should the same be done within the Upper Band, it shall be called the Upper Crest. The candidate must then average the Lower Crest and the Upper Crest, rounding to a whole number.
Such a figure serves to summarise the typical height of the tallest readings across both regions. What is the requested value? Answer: 100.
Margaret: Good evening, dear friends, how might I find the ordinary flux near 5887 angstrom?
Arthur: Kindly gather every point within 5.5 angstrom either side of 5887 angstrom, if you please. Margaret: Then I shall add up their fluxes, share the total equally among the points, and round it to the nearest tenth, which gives 90.4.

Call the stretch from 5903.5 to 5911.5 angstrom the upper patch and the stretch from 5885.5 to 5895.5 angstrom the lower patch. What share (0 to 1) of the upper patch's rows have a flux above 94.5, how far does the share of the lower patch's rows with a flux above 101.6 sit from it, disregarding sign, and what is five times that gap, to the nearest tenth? 5.0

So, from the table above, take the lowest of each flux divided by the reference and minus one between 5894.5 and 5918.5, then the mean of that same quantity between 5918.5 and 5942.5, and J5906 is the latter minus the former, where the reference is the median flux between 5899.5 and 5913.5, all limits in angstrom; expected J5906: 0.17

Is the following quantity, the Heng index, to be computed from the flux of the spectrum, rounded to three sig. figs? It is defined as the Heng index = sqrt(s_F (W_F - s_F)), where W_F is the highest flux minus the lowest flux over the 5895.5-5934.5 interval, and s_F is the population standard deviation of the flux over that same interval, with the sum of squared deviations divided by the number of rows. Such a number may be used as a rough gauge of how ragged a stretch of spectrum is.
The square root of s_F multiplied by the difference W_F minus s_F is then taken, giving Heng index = 12.0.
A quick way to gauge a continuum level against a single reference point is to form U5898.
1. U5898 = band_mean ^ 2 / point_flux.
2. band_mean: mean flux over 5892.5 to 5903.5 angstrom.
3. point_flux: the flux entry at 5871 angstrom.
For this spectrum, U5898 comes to 84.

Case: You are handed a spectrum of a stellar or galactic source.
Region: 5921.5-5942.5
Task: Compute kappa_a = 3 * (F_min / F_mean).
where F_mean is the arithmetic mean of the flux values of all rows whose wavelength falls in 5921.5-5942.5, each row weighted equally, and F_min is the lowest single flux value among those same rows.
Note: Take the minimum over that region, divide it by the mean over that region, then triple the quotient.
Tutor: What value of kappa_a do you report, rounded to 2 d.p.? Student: 2.79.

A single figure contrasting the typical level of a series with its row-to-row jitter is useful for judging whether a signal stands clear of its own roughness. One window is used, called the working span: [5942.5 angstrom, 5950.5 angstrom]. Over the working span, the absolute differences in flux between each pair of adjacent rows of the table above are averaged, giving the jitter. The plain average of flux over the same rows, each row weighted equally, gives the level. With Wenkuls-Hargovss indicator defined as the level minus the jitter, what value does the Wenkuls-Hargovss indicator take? 98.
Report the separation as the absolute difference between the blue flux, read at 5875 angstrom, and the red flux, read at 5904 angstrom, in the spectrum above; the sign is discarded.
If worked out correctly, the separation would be 32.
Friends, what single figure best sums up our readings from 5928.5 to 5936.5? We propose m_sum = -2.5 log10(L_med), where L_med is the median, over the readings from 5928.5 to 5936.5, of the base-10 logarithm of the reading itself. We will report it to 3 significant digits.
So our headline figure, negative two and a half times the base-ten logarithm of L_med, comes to -0.749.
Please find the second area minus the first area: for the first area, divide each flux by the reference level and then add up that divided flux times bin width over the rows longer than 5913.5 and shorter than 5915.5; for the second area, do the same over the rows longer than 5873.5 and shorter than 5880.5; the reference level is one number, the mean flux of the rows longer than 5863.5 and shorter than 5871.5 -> 6.4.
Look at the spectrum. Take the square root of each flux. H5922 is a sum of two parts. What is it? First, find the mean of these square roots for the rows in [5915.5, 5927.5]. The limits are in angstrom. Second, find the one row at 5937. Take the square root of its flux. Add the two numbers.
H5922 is 19.8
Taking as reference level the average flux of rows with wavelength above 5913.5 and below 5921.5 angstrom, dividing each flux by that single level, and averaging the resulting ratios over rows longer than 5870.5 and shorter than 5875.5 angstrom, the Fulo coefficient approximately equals 1.29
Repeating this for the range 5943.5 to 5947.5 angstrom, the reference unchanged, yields 1.20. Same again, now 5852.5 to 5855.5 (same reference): 1.06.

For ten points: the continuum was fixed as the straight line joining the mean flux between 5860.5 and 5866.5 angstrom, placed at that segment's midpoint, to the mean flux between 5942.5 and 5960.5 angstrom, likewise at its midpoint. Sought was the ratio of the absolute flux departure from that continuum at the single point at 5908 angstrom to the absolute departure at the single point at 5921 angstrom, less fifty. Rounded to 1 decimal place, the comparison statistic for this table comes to -48.6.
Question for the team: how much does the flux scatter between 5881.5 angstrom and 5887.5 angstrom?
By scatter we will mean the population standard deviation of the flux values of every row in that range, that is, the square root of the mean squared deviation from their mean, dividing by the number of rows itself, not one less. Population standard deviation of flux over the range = 3.4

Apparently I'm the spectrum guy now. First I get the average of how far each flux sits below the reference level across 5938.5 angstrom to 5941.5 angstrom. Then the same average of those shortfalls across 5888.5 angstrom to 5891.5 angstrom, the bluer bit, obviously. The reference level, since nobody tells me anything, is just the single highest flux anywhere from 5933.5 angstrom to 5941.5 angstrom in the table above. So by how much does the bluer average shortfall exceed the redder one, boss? 20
